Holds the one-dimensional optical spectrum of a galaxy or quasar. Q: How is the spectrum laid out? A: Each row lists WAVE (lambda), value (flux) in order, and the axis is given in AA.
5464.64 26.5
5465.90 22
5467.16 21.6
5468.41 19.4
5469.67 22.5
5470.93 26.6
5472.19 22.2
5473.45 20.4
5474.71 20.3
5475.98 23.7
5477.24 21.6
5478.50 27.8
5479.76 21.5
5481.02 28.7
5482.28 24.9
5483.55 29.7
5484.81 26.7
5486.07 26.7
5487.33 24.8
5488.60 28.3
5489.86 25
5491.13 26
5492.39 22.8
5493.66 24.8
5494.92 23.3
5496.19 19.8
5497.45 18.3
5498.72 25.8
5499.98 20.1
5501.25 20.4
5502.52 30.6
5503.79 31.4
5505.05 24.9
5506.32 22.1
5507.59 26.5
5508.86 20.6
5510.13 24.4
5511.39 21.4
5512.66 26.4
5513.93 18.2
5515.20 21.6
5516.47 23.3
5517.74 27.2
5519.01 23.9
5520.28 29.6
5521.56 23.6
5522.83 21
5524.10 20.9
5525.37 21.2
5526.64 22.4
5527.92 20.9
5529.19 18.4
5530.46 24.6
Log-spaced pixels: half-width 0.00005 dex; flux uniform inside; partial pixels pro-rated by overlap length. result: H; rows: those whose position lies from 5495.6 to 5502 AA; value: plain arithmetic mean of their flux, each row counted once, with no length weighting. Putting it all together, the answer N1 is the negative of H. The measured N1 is -20.9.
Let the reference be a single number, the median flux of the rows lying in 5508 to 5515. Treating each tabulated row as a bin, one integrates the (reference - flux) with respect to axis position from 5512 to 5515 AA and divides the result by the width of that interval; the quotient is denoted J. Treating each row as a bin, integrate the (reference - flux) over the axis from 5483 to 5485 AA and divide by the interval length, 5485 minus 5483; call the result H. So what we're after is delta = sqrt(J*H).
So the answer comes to 2.4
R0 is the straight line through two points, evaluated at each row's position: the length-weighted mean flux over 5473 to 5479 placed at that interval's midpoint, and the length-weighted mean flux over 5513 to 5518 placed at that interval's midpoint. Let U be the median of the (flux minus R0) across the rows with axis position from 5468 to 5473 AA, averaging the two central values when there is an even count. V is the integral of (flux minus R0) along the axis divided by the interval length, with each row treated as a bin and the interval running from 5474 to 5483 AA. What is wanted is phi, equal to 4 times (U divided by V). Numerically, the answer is -1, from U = -0.4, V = 1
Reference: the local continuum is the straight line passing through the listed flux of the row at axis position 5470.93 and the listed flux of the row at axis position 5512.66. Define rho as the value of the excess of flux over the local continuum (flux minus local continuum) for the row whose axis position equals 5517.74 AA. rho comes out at 0.8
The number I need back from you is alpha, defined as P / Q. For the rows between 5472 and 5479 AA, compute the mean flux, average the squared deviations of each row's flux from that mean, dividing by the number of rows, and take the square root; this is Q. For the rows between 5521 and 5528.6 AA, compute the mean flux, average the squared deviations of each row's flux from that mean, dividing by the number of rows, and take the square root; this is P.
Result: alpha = 0.39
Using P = 1.0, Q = 2.57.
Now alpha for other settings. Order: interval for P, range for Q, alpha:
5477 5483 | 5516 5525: 1.02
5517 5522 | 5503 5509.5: 0.66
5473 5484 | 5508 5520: 1.28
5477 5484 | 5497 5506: 0.68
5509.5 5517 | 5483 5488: 1.47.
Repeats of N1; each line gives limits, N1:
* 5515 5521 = -25.1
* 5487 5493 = -25.4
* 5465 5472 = -22.4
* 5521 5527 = -21.8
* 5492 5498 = -21.8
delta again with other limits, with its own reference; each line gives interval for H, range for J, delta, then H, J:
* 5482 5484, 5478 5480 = 4.7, -6.1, -3.7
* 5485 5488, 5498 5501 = 2.2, -4.5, -1.1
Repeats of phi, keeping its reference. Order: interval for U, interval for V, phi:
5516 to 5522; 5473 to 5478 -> -6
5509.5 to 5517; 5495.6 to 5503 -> 0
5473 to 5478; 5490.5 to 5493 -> -4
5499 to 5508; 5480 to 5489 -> 2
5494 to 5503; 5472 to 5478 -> 9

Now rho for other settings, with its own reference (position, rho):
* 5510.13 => -2.0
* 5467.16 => -5.0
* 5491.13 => -0.5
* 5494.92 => -3.2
